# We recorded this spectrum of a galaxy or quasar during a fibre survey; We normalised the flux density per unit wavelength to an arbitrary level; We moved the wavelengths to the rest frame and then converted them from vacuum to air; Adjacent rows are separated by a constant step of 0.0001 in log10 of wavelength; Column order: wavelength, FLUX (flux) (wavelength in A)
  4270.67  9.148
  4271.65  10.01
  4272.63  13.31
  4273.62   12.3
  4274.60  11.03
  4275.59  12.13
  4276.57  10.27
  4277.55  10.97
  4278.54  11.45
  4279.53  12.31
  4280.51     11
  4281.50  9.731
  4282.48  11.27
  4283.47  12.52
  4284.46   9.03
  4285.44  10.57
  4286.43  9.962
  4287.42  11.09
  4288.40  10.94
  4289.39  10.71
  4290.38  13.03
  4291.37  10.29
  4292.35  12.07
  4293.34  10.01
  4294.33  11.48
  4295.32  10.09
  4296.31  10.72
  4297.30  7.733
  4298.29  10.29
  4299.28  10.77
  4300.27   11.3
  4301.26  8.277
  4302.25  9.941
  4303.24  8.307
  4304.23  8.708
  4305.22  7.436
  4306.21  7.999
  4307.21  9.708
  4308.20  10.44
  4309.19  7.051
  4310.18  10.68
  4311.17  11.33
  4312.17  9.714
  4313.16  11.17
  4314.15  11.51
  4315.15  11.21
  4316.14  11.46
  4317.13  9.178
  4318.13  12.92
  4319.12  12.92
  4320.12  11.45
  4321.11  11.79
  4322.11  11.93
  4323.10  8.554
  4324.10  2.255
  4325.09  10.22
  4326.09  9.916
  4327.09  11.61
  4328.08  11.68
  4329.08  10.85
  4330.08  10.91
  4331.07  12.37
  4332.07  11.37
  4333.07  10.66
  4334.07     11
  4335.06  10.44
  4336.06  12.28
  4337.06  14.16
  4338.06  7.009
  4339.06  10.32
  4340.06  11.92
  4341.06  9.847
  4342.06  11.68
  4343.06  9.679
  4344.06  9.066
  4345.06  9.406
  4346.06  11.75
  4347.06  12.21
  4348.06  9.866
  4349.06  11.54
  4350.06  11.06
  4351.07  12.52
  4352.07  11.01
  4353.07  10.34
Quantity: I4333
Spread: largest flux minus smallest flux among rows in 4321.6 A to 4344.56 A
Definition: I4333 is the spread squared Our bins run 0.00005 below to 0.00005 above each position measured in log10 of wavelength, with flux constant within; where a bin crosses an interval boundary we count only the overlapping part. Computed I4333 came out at 142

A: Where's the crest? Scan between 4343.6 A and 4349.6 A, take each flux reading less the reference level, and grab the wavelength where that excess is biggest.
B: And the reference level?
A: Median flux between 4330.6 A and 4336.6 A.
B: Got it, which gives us 4347.06 A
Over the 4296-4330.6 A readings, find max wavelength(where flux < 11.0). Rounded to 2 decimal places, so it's 4330.08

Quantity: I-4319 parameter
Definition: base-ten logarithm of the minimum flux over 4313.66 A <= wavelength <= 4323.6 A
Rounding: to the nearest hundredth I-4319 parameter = 0.93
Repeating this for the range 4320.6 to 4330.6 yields 0.35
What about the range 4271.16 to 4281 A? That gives 1.00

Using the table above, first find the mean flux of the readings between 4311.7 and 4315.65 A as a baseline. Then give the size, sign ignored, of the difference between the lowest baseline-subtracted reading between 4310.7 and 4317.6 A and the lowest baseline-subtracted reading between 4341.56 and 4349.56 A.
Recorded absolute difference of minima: 0.11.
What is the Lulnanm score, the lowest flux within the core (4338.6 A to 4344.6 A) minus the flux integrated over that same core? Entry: -53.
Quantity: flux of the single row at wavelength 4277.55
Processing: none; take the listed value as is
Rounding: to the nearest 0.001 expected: 10.970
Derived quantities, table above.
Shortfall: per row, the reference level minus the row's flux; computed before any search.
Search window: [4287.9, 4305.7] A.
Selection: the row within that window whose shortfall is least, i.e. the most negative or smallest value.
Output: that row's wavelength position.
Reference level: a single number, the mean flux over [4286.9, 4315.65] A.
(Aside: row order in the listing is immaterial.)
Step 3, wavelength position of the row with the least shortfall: 4290.38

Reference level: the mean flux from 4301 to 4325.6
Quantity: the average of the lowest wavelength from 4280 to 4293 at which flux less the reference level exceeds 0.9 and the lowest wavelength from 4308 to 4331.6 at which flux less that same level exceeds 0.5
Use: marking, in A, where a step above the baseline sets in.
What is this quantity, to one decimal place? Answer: 4294.4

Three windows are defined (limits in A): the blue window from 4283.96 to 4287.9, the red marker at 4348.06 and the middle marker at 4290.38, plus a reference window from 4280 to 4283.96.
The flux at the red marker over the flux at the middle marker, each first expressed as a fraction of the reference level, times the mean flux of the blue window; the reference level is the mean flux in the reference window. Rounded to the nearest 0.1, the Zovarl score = 7.7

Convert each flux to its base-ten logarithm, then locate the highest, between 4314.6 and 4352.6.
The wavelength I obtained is 4337.06 A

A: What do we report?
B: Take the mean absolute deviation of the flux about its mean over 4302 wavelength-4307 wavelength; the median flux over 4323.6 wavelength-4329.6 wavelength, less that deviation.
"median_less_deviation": 9.9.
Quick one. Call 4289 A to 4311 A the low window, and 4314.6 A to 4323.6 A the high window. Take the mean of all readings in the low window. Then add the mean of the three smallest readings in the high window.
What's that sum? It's 19.5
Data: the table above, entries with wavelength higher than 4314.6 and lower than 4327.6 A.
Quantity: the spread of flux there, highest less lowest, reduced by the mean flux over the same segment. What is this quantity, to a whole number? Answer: 0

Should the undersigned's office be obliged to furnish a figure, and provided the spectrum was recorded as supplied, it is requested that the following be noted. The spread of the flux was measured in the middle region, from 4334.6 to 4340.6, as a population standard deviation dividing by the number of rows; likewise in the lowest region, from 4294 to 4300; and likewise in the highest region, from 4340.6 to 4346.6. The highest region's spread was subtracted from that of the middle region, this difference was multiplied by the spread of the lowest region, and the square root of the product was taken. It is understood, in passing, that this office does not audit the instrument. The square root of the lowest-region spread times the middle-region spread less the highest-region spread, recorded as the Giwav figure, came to 1.2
